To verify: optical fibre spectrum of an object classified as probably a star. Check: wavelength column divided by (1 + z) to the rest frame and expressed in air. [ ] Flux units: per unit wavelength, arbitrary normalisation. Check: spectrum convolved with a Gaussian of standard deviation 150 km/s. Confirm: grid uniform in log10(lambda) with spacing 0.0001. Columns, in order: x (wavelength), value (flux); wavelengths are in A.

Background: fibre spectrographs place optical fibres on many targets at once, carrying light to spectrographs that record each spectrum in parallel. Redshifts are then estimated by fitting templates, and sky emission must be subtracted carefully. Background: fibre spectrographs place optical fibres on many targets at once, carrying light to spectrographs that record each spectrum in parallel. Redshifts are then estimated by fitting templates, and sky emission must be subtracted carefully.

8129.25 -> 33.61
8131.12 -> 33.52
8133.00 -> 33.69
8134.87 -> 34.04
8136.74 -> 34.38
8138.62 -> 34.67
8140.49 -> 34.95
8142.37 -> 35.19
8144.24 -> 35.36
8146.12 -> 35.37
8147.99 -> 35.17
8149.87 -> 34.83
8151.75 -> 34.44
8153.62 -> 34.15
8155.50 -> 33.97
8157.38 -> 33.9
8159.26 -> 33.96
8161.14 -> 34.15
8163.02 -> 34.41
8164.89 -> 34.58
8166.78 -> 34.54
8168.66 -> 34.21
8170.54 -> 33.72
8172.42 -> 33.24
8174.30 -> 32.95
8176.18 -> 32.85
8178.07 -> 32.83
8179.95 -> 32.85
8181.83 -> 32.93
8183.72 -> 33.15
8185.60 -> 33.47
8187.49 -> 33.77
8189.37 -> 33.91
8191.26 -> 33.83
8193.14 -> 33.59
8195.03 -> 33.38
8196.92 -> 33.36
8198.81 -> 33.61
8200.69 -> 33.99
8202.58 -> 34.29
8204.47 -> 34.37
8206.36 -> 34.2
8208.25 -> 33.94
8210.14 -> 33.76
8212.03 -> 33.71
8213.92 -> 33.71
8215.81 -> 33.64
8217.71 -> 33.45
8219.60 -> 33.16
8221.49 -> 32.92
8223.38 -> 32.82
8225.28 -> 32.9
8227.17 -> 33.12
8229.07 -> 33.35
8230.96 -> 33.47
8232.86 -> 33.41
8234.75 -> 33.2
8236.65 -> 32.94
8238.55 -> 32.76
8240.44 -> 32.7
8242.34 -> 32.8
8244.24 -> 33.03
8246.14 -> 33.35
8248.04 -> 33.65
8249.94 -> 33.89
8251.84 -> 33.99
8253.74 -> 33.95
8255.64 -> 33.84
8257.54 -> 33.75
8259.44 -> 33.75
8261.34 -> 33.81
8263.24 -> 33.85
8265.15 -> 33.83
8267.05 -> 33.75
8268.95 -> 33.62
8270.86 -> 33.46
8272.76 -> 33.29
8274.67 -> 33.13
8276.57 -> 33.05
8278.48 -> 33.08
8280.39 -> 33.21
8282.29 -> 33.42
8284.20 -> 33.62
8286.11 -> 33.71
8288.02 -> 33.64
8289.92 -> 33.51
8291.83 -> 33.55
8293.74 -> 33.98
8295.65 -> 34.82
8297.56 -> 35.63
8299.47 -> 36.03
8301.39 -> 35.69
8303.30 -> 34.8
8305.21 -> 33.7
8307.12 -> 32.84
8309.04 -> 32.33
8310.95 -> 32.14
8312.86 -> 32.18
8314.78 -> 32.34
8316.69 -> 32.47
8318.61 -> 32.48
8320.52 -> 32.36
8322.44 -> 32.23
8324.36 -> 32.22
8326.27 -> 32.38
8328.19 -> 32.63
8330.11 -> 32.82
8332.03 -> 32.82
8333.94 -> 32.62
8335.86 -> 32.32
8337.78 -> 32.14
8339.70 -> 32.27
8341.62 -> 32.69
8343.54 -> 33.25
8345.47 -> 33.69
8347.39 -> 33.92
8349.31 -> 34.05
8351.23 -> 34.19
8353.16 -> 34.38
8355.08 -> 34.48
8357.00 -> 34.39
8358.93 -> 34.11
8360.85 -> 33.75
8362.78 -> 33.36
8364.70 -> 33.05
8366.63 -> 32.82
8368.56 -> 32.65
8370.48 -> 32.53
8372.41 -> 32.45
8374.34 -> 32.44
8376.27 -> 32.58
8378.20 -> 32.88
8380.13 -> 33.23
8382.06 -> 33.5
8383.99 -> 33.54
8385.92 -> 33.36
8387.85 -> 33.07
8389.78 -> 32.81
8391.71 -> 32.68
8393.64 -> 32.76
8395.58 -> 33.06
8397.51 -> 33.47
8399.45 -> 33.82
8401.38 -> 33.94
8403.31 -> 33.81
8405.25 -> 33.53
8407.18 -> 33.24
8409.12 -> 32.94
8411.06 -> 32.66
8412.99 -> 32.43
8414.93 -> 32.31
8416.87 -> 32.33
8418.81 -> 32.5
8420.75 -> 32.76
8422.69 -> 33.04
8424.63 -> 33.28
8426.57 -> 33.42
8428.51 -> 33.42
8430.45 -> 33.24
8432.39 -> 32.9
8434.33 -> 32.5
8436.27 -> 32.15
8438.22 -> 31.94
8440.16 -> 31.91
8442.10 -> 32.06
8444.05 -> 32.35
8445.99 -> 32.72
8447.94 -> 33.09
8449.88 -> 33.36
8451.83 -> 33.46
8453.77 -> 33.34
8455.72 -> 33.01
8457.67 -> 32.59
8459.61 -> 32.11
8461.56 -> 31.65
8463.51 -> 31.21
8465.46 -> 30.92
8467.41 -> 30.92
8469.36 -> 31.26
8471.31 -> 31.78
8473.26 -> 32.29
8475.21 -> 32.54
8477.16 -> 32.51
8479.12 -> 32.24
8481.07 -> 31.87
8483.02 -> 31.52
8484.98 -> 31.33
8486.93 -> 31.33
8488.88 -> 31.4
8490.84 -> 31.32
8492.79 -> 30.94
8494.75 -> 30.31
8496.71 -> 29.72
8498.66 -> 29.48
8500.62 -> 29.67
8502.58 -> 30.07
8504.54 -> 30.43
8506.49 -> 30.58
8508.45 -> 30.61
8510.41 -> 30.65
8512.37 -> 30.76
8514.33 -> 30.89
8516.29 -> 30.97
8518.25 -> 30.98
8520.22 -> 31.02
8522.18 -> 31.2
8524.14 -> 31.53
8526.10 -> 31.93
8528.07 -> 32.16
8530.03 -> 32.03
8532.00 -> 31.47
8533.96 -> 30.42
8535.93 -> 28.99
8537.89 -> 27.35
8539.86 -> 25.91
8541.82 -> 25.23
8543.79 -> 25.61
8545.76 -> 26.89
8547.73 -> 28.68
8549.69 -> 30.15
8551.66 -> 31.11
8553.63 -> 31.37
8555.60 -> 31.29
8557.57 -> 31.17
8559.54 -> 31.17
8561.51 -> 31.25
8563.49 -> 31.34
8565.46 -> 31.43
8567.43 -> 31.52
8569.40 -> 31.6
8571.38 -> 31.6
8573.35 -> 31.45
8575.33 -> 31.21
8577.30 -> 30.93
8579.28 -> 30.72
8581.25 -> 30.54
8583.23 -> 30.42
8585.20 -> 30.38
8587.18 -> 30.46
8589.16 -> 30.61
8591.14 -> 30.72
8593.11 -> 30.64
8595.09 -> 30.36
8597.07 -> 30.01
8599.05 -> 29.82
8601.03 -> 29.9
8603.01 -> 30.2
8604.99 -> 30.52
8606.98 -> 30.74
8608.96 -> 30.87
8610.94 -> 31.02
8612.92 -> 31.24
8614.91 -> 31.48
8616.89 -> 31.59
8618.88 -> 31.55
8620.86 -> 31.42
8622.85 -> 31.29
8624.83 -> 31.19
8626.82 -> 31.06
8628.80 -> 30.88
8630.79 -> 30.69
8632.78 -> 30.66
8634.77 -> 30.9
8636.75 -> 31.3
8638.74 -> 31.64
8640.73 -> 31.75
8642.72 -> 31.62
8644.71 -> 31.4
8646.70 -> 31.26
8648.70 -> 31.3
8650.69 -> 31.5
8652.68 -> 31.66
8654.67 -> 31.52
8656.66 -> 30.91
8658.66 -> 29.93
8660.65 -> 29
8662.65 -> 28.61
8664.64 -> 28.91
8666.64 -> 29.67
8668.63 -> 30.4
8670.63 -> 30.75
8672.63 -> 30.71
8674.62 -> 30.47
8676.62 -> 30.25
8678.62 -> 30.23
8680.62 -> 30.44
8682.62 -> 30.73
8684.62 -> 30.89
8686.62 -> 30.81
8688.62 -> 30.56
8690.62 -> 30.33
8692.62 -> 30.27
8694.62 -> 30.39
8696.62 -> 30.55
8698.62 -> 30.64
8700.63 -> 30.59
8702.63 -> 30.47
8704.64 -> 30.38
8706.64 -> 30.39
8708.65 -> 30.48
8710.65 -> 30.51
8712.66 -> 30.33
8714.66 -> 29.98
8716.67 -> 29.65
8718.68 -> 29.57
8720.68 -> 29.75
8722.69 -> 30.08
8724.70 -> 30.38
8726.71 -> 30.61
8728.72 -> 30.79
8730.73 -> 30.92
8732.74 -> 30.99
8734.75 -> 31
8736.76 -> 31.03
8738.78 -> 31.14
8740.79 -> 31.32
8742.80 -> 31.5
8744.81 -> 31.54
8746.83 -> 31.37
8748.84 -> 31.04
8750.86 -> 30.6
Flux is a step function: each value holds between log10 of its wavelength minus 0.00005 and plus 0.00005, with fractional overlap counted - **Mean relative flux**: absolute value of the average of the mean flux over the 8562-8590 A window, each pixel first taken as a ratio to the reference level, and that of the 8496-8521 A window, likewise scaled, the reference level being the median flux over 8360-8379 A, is 0.939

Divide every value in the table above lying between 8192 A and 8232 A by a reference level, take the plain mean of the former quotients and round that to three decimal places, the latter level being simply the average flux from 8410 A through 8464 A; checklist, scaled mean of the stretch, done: 1.028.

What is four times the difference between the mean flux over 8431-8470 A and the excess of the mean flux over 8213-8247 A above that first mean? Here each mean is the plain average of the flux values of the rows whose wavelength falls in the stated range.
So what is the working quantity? 126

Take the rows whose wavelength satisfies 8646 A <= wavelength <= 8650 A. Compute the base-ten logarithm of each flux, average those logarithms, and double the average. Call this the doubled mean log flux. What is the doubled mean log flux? 2.99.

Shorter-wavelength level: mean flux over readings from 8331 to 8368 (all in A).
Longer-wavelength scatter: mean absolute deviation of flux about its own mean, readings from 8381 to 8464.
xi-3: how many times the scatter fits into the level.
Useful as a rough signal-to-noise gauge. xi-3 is 66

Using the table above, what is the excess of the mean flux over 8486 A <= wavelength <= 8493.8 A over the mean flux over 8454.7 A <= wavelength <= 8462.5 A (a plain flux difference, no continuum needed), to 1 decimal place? -1.1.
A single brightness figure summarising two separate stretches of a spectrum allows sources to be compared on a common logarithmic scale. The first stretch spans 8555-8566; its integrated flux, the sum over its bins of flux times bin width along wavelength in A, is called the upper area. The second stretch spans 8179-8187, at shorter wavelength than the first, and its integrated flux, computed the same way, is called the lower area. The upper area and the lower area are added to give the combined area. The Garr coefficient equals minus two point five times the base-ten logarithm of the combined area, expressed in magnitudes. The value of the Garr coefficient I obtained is -7.0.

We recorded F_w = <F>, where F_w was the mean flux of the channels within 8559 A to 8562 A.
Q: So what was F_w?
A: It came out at 31.2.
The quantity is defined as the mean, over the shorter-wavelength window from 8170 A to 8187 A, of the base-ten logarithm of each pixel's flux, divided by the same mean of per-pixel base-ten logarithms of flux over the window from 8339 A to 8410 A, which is 1.00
